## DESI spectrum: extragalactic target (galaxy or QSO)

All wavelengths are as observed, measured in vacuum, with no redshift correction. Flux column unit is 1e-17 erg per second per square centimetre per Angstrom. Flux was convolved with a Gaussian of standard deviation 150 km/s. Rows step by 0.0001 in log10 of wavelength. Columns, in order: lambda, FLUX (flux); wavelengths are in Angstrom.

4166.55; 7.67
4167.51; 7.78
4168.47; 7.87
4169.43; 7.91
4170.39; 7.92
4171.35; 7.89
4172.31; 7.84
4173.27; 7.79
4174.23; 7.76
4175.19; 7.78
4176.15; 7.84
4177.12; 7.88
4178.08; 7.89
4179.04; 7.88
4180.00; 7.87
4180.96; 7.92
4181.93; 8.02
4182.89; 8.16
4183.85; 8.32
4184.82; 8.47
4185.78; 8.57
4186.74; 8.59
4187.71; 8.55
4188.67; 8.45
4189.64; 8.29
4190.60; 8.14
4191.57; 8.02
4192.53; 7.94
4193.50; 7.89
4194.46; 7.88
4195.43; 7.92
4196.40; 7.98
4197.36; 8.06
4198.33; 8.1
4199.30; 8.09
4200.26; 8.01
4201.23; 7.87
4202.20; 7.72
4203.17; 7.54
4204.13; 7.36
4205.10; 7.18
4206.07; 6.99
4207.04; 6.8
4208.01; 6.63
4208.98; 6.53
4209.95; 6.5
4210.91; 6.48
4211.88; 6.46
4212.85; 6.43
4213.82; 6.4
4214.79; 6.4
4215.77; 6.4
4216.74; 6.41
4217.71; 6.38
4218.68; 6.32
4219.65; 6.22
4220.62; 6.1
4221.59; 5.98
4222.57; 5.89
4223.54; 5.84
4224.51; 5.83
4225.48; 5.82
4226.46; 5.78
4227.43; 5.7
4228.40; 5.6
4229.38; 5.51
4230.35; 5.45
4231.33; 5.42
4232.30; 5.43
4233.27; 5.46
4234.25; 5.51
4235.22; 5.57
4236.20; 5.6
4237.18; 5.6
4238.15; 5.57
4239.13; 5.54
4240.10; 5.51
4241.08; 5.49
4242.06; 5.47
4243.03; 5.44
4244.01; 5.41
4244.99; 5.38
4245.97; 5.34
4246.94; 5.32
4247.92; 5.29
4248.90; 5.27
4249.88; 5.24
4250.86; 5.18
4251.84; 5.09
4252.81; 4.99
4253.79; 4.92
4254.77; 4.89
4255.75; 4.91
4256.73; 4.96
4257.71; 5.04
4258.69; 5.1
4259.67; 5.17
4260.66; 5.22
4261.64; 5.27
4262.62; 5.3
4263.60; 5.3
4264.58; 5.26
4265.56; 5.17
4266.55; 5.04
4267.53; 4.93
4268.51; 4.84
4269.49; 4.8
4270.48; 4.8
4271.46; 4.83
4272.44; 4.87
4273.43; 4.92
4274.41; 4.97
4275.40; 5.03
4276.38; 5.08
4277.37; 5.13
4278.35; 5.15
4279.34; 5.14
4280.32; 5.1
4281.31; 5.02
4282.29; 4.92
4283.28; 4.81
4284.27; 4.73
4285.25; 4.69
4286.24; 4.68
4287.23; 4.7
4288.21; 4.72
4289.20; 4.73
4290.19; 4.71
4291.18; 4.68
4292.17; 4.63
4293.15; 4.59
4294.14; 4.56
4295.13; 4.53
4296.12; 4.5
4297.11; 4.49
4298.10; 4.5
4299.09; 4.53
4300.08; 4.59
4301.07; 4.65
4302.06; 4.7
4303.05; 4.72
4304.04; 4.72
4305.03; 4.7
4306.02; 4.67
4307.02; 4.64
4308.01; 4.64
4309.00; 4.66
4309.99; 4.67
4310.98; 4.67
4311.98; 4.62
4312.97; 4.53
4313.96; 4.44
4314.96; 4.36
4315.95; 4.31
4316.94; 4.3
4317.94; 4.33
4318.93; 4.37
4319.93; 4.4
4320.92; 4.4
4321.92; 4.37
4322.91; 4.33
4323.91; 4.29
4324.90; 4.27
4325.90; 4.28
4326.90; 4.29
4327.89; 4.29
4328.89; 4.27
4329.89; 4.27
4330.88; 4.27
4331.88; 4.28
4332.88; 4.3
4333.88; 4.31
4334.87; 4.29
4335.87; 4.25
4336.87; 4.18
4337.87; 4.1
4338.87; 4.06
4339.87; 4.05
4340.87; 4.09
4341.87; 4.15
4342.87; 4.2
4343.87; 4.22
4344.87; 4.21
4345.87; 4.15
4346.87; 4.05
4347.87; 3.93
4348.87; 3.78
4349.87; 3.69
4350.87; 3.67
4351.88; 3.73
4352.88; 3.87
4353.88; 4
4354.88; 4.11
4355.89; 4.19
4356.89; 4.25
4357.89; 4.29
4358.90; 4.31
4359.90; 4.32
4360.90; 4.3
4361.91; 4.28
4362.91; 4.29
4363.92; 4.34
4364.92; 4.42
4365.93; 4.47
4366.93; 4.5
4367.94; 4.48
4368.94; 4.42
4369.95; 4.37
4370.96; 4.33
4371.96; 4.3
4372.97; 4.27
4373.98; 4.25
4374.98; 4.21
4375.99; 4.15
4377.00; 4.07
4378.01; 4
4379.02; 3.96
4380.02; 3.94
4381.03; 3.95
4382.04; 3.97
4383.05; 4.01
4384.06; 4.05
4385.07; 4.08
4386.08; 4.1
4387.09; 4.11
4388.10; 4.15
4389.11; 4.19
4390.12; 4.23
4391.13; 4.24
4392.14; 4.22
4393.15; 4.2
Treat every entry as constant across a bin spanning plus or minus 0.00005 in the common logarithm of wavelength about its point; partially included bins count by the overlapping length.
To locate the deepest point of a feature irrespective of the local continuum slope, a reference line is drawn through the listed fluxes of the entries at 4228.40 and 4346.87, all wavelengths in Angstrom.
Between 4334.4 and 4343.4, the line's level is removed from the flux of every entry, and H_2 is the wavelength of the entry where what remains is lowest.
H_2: 4338.87 Angstrom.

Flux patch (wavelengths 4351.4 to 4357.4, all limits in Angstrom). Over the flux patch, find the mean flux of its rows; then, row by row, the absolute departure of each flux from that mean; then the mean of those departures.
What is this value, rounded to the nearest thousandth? 0.158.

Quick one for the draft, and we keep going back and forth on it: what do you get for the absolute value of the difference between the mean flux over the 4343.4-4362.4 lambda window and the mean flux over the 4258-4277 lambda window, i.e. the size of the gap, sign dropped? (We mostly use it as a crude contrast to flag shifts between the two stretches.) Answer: 1.0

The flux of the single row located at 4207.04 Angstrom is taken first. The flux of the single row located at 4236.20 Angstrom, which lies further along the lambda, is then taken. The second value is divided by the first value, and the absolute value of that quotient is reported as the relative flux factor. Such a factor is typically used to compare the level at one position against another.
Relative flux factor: 0.82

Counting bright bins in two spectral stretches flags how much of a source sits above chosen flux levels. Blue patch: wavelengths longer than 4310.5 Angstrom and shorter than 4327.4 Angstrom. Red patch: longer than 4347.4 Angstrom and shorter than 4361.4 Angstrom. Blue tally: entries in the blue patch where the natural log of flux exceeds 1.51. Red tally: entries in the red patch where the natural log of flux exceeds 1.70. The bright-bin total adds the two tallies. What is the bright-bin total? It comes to 3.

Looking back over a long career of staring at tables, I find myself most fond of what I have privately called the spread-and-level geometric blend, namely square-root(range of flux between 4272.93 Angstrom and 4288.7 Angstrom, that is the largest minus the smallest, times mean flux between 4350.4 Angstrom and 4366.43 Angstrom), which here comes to 1.40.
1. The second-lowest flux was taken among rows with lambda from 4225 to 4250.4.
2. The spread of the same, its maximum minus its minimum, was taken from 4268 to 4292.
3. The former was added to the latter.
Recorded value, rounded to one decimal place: 5.7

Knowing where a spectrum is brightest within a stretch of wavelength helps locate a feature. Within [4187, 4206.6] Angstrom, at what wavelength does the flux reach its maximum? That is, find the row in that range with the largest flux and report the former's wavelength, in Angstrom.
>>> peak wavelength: 4187.71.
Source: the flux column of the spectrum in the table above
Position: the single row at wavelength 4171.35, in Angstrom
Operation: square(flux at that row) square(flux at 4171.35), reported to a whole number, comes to 62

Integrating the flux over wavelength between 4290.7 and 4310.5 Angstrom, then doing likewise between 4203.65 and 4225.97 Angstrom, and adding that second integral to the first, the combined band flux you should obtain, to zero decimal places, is 234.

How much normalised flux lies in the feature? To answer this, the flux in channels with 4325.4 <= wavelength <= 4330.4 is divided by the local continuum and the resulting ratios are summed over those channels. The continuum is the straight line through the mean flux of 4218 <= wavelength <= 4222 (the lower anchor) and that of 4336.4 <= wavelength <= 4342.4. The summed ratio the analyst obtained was 4.97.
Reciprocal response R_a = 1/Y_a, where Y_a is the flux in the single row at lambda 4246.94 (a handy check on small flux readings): 0.19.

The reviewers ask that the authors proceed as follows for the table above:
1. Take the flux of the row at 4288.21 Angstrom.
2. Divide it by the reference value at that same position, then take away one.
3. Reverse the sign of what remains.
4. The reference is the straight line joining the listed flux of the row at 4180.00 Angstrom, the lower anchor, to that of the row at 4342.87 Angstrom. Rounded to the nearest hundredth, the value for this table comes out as 0.13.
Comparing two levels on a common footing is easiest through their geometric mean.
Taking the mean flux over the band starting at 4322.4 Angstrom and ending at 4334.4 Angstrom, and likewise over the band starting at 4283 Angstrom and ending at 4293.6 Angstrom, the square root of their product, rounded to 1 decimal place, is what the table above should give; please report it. 4.5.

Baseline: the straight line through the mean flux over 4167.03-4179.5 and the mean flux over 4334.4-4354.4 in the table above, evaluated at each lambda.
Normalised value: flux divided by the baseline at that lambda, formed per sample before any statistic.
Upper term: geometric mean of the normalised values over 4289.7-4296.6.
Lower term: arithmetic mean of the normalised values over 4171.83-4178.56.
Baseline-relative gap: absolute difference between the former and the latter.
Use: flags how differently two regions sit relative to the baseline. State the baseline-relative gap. 0.11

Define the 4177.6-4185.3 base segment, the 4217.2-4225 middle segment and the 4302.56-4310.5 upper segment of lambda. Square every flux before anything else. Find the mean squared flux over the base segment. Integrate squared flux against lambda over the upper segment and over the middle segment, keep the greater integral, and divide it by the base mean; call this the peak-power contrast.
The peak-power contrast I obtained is 4.4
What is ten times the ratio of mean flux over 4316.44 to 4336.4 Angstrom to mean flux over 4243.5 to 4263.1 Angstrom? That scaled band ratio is 8.3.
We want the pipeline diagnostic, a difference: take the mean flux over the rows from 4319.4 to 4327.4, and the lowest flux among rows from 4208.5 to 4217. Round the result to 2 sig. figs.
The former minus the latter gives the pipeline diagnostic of -2.1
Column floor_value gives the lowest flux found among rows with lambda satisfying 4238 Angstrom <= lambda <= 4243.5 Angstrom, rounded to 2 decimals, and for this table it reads 5.44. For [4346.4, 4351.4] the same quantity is 3.67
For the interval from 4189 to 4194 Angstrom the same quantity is 7.89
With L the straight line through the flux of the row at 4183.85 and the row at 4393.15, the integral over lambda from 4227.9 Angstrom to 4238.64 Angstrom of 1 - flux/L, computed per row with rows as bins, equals 2.67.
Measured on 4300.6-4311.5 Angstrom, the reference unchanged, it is 2.28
